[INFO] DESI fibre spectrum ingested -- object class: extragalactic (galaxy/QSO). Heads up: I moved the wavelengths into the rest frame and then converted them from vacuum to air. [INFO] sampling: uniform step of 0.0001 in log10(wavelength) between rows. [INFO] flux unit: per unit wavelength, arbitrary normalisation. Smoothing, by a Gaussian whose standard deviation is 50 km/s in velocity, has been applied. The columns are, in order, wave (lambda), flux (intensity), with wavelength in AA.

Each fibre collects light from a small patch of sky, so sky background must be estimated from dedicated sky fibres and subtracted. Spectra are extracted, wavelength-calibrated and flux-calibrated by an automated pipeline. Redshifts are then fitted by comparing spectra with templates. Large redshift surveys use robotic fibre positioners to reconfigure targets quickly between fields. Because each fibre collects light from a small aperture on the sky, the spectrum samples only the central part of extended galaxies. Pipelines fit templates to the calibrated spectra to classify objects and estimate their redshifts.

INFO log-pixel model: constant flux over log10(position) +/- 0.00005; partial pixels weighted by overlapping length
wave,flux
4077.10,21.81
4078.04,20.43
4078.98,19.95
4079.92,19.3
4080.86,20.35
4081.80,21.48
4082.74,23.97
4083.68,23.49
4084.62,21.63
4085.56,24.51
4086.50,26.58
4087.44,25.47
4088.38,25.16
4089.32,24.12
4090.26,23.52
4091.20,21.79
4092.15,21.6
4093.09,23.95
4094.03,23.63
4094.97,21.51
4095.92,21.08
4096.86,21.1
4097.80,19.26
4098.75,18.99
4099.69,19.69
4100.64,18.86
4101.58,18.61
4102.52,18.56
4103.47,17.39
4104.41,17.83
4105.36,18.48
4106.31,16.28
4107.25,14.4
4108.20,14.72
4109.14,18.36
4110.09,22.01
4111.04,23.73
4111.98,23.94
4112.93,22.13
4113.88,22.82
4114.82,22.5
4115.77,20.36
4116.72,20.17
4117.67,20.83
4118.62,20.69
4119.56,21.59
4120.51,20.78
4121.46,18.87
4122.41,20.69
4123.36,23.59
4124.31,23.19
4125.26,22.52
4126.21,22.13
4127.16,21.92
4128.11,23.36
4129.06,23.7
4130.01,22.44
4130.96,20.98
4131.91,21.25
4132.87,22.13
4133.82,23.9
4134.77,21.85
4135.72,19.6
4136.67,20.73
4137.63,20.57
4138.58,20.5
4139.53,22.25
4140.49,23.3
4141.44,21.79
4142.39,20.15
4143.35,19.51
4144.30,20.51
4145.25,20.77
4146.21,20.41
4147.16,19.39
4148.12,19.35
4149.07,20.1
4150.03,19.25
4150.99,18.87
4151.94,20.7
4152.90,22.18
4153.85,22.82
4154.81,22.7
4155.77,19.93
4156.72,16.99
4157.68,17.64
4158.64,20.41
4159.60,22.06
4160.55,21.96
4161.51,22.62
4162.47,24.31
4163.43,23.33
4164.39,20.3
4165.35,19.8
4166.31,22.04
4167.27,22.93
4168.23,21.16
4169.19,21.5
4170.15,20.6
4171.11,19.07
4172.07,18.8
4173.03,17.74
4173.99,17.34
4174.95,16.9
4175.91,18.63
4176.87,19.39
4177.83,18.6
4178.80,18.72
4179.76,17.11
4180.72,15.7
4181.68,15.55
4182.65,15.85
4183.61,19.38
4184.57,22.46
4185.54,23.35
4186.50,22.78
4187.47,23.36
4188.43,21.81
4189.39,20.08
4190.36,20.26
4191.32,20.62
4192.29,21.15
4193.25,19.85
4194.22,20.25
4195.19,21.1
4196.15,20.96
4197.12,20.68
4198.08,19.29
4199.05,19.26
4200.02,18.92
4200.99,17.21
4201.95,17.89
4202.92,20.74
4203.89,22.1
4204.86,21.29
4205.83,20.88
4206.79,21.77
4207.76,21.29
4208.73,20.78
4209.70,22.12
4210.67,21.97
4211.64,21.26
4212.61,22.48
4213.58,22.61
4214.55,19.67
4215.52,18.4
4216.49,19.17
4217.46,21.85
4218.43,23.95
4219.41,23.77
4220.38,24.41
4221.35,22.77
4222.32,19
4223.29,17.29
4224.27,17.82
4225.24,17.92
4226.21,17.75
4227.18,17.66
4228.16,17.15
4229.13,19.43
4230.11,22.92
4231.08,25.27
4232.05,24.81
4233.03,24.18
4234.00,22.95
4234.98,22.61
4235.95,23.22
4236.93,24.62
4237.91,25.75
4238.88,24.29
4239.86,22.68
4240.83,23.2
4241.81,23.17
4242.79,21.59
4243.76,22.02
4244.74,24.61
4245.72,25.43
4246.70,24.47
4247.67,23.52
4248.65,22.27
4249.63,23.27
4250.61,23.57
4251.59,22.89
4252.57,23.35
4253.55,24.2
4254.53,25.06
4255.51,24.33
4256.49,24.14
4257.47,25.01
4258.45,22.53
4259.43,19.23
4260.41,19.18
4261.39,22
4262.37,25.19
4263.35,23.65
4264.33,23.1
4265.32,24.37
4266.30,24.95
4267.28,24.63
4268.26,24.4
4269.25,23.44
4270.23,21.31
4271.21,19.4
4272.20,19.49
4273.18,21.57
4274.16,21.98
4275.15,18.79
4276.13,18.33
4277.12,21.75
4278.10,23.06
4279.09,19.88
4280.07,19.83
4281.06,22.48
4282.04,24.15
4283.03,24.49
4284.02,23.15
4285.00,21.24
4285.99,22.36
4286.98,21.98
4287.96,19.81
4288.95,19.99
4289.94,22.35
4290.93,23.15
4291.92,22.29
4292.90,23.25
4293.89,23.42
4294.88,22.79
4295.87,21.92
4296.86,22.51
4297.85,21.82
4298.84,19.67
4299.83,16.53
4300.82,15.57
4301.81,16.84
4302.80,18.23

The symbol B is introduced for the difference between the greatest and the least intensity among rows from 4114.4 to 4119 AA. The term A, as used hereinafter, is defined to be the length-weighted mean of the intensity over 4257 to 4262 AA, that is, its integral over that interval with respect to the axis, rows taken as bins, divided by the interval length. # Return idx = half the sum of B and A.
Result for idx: 12.0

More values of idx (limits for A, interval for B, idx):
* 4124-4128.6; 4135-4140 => 12.6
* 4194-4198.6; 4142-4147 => 10.9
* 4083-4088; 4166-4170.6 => 13.3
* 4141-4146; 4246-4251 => 11.4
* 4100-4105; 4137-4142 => 10.5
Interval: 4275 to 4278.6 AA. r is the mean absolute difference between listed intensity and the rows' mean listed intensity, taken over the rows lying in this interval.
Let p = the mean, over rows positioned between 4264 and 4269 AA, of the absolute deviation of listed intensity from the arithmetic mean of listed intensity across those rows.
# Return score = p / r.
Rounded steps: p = 0.48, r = 1.9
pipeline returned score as 0.2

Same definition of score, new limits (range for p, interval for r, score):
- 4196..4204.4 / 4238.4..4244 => 1.8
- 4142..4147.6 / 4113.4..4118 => 0.4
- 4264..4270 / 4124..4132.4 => 0.8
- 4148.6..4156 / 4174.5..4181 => 1.2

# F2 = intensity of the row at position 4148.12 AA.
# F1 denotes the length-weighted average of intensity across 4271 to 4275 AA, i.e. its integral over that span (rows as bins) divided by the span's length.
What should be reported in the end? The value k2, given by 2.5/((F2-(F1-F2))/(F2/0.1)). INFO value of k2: 27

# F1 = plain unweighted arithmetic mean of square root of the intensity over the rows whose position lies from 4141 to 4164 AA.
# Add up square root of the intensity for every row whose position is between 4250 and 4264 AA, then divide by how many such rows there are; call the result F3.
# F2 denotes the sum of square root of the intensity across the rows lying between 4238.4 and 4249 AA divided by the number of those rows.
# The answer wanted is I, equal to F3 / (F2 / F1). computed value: 4.53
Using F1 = 4.55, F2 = 4.83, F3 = 4.81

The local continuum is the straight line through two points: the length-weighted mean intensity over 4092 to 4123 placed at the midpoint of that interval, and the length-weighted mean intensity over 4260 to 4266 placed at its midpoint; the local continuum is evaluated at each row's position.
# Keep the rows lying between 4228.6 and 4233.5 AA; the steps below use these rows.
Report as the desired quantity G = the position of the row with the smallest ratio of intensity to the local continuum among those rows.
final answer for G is 4229.13 AA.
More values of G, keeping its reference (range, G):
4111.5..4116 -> 4115.77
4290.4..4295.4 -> 4291.92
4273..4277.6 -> 4276.13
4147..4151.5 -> 4150.99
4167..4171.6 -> 4171.11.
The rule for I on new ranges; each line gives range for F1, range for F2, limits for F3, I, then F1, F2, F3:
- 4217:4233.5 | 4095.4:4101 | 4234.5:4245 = 4.97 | 4.58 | 4.45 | 4.84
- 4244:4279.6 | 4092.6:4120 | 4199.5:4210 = 4.81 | 4.76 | 4.48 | 4.52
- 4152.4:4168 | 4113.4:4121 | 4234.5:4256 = 4.87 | 4.62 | 4.61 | 4.86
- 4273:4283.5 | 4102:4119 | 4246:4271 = 5.05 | 4.63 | 4.43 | 4.83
